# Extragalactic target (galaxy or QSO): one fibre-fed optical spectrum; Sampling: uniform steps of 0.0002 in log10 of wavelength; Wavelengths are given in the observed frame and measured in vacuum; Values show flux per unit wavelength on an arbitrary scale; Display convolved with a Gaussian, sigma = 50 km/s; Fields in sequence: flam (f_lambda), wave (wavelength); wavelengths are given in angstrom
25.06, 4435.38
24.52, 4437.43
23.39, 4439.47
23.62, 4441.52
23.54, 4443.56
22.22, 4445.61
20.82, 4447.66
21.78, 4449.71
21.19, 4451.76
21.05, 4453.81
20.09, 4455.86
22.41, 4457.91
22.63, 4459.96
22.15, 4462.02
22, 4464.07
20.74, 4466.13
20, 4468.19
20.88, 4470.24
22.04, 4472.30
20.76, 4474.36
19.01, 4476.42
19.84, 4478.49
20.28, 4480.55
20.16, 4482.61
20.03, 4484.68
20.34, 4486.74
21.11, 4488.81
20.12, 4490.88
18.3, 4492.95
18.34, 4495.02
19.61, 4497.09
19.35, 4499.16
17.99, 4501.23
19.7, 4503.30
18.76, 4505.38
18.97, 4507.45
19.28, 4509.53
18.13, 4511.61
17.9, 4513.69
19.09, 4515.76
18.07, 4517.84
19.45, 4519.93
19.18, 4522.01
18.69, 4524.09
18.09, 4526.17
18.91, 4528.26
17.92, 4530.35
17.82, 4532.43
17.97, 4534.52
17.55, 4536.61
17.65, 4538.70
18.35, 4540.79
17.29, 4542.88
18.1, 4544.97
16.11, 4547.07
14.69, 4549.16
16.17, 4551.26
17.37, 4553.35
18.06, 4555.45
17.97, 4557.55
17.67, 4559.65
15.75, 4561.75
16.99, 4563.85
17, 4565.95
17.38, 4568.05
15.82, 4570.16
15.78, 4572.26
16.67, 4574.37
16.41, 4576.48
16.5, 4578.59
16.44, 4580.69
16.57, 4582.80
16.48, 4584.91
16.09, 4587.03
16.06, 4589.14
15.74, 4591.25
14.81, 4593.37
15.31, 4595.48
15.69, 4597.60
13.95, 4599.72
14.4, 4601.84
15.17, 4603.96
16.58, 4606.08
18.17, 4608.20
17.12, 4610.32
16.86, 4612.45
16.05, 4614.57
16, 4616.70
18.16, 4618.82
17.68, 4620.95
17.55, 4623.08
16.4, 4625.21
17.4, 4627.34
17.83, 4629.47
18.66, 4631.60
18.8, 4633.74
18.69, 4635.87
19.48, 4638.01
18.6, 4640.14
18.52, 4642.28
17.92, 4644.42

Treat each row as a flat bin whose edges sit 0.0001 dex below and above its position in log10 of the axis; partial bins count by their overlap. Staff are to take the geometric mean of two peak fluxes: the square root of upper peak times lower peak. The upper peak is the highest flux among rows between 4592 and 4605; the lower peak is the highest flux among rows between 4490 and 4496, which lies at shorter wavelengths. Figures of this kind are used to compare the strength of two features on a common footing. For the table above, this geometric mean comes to 17.77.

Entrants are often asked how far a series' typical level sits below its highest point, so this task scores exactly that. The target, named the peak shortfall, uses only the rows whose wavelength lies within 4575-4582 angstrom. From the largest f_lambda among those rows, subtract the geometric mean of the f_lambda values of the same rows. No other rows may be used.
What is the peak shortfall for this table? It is 0.1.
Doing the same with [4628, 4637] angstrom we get 0.3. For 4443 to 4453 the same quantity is 1.7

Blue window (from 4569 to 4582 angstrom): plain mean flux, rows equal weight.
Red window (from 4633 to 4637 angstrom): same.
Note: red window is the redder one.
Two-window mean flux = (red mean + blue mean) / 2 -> 17.5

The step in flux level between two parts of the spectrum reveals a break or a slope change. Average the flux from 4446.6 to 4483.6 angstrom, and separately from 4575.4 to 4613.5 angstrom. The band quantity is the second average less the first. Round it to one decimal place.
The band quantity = -5.0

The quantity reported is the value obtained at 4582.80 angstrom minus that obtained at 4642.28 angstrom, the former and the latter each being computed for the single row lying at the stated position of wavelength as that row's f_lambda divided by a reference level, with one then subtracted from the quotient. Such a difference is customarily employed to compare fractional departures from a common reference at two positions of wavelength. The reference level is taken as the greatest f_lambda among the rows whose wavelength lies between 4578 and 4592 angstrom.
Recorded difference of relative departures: -0.1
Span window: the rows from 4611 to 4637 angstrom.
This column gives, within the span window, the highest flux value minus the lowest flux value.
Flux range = 2.80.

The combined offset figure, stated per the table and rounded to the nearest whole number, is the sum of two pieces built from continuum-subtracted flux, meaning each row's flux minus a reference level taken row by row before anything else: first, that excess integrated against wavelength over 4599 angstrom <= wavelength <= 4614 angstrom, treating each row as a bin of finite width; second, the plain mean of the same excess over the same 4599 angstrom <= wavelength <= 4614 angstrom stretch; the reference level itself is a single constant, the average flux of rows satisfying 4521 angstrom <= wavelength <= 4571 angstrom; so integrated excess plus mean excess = -22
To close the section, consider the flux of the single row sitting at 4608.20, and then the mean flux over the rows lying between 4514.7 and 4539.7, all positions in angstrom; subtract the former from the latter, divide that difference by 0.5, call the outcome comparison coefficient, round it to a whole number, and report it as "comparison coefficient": 0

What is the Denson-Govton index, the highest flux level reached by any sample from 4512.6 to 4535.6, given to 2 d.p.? 19.45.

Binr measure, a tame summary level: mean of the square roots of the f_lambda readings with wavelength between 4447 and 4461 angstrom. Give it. 4.6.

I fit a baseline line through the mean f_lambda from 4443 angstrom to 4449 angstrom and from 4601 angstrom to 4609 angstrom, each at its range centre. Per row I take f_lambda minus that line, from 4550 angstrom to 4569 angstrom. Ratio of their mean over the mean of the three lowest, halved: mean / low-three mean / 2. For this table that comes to 0.22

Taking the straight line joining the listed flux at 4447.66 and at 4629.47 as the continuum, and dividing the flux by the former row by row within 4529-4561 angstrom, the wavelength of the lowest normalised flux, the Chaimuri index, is 4549.16 angstrom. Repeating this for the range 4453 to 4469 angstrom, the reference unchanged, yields 4455.86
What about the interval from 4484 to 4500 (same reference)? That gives 4492.95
